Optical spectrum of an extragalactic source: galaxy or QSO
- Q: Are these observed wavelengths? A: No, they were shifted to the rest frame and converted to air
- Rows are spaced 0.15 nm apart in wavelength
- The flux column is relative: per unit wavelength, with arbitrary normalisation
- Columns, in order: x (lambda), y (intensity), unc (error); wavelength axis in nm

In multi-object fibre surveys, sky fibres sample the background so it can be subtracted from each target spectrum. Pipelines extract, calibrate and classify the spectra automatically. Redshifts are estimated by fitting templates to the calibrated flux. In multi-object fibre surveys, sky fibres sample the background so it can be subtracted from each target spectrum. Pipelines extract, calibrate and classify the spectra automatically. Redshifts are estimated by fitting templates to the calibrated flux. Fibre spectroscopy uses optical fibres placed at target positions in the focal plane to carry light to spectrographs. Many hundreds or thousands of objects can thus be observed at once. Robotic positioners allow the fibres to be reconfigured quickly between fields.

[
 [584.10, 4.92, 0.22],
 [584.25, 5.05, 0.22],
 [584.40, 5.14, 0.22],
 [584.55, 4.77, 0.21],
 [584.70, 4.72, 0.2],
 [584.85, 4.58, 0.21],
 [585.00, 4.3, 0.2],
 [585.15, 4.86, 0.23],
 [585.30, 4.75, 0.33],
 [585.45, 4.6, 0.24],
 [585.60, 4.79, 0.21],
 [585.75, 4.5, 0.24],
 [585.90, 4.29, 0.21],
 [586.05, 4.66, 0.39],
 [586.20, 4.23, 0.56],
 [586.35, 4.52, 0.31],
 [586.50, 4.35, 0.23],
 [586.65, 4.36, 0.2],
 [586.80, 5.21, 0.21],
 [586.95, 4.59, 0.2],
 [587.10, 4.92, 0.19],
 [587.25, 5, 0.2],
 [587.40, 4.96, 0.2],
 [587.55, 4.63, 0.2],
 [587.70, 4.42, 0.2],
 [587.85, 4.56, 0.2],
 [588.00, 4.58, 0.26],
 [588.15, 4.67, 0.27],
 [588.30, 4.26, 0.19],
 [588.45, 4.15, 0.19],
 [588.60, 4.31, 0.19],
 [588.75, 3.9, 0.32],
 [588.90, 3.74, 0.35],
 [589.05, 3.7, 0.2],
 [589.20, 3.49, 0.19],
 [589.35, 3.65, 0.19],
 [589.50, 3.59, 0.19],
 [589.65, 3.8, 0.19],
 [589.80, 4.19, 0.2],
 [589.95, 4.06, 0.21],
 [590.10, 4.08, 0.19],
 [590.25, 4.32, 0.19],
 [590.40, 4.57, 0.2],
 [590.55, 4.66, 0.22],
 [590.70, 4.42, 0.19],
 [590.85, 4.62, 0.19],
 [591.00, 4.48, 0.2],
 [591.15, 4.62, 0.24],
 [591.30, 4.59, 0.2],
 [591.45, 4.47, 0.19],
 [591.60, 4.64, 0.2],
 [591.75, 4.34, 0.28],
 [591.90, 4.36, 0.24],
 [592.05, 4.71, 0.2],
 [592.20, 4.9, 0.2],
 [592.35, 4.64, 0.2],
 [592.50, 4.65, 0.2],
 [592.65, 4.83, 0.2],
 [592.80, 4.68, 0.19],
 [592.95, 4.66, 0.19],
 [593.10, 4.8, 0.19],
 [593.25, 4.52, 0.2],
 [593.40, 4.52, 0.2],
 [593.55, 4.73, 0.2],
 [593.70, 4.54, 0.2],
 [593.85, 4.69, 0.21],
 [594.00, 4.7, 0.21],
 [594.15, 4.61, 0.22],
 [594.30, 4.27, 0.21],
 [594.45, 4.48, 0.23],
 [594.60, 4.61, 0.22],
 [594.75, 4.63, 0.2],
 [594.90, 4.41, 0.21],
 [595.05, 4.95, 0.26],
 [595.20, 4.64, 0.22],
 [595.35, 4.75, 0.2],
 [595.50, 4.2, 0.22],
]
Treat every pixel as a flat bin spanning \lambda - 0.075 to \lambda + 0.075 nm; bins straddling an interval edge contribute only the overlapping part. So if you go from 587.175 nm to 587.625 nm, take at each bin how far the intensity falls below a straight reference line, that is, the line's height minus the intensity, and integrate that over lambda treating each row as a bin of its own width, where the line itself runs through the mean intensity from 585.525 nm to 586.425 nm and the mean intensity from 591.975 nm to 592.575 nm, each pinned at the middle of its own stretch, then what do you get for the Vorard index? -0.141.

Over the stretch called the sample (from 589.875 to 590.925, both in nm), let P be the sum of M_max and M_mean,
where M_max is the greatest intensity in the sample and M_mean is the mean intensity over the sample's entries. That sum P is 9.05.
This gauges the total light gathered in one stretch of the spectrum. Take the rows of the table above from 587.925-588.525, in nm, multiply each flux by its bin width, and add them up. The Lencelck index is 2.65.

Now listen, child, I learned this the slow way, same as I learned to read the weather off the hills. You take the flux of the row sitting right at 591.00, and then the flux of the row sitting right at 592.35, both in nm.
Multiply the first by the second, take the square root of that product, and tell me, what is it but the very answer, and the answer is 4.56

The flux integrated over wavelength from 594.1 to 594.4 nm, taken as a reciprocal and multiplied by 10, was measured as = 7.5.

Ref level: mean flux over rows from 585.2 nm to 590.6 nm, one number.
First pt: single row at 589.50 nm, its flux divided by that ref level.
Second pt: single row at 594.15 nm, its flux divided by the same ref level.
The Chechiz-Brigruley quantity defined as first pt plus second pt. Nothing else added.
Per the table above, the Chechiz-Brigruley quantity 1.88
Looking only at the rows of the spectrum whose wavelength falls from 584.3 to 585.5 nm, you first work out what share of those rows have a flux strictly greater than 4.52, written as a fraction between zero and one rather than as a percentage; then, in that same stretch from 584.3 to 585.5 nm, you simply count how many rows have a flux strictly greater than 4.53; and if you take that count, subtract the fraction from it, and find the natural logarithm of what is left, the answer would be 1.8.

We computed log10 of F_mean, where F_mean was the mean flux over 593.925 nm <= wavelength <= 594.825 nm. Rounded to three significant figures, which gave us 0.658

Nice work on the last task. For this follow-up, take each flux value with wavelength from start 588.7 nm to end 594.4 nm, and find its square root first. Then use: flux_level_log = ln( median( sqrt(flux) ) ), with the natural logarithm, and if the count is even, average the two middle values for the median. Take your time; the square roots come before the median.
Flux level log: 0.755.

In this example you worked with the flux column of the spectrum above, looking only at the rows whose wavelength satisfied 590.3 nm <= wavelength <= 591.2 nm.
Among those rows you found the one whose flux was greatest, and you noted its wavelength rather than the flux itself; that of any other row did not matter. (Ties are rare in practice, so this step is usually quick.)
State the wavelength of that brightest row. 590.55 nm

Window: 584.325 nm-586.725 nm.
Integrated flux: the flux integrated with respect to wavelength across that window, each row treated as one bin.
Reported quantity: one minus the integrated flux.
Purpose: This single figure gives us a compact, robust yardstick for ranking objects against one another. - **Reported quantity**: -10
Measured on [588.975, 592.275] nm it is -13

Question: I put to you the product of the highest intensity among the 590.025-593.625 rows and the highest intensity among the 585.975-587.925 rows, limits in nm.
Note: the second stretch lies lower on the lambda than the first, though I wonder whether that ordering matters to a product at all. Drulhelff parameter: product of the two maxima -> 25.5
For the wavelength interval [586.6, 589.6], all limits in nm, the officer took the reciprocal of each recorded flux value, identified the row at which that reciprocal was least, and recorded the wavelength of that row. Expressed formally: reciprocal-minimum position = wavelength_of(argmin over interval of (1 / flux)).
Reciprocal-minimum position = 586.80 nm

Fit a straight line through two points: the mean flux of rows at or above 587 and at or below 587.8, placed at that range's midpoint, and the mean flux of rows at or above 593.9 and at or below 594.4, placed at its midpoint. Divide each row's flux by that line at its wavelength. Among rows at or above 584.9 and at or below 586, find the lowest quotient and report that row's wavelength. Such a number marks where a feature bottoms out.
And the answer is 585.00 nm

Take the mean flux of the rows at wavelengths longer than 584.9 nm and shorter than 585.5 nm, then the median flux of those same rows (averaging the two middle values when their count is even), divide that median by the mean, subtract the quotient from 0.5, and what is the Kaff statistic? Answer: -0.510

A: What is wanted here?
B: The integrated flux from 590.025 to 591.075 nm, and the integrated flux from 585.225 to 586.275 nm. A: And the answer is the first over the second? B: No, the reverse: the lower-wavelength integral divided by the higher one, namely 1.02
